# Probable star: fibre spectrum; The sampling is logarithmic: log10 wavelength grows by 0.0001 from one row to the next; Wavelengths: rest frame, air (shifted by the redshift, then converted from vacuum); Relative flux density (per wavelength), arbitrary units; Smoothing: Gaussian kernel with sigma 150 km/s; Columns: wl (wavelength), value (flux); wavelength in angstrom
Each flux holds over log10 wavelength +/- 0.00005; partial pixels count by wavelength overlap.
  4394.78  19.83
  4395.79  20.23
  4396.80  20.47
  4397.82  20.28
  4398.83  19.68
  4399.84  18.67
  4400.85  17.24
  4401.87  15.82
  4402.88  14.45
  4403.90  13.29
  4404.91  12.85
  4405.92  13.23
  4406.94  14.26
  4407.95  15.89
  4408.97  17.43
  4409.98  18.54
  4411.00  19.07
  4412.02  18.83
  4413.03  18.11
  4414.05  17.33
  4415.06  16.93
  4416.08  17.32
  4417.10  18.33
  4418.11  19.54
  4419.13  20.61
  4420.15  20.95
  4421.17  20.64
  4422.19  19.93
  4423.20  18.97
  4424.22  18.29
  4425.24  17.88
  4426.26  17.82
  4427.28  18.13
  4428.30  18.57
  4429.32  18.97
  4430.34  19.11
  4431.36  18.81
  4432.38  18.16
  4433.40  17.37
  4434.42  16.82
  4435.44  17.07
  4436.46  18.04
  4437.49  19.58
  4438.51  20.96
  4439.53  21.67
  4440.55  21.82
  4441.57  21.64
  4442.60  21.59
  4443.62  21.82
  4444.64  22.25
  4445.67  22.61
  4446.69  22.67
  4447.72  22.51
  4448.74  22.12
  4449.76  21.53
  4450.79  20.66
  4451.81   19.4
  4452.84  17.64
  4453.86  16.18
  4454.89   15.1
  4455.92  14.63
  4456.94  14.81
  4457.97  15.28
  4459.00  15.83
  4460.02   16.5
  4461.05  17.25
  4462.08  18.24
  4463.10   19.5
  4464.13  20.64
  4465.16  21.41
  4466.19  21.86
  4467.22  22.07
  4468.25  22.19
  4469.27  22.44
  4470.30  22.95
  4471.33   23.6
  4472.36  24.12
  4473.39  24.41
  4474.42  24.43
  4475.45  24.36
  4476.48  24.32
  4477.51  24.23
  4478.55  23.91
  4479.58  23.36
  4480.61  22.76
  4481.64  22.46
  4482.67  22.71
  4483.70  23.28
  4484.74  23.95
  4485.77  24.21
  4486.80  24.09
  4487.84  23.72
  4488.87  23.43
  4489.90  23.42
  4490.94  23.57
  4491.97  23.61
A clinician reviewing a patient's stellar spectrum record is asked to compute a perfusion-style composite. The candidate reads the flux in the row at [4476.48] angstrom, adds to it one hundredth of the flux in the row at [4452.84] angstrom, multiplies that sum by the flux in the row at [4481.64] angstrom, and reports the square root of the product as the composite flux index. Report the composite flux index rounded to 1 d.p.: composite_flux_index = 23.5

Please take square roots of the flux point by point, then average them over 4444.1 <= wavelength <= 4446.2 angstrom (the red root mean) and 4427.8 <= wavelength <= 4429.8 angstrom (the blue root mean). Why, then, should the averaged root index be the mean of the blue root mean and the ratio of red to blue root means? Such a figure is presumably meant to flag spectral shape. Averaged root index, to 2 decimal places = 2.71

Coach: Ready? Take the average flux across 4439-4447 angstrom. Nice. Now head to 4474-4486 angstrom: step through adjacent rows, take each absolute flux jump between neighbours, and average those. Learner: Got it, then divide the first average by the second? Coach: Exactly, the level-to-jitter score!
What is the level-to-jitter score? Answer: 65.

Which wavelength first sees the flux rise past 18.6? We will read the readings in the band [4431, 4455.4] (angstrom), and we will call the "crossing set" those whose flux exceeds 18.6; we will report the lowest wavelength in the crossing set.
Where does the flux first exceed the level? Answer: 4431.36 angstrom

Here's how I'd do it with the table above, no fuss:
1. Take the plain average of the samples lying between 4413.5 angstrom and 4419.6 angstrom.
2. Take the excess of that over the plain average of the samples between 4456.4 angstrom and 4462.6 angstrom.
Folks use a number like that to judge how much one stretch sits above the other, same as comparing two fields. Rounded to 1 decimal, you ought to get 2.0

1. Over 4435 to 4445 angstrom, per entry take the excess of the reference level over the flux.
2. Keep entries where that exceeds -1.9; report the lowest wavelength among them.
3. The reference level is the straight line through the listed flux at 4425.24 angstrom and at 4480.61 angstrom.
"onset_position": 4435.44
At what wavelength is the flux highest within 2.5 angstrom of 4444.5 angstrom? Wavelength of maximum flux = 4446.69 angstrom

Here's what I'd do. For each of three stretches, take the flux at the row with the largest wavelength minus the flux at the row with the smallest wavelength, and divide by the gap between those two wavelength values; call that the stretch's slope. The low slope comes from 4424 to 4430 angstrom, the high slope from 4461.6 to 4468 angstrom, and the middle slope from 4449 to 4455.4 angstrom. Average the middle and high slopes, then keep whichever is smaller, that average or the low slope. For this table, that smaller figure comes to -0.25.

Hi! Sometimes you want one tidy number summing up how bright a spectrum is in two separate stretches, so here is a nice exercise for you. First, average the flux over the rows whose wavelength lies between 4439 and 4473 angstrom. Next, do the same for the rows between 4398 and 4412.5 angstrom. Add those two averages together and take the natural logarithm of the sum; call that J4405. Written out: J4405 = 3.60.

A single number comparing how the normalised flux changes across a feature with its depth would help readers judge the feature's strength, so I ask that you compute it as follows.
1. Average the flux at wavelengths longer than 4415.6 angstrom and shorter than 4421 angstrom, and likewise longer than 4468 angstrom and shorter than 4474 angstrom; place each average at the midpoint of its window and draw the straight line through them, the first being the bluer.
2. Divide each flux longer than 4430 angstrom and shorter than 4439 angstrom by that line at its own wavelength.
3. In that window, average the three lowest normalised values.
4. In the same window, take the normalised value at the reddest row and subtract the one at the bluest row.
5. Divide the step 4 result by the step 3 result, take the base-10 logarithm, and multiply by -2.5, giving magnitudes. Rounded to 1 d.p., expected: 2.8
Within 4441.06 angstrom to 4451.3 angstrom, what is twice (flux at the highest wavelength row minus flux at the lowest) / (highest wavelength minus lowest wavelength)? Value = -0.21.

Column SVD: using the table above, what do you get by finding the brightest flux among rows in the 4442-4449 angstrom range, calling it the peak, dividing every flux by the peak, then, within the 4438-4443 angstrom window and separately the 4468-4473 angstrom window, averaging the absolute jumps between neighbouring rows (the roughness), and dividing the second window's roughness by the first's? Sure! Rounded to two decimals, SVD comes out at 1.77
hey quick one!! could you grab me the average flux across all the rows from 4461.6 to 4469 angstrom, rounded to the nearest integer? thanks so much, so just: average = 21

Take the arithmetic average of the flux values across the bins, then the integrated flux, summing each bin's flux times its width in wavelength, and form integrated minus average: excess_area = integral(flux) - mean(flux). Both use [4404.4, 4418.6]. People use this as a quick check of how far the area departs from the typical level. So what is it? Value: 224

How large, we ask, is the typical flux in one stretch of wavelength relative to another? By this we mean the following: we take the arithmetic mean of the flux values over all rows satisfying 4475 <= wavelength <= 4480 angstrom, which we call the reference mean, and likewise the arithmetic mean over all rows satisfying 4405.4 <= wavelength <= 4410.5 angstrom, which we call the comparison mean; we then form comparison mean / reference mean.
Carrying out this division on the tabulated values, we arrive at 0.66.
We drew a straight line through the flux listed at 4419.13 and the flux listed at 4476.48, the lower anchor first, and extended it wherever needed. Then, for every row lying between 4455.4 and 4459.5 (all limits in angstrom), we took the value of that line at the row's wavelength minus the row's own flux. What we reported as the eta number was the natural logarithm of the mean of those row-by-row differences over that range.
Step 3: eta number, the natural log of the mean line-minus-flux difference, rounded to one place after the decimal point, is 2.1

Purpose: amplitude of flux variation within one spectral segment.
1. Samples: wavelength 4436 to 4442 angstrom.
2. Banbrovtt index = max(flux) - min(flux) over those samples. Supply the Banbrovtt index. 4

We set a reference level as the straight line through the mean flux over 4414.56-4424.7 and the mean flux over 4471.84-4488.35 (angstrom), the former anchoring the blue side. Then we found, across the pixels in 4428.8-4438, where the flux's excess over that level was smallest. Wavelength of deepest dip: 4434.42 angstrom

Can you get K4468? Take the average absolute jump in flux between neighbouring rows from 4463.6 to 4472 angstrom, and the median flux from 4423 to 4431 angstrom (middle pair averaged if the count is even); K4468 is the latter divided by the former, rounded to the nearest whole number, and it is 44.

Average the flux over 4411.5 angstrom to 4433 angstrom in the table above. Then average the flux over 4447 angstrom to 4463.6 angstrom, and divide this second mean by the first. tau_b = 0.96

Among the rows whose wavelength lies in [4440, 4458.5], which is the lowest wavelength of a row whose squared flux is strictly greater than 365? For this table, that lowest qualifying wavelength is 4440.55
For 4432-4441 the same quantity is 4437.49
